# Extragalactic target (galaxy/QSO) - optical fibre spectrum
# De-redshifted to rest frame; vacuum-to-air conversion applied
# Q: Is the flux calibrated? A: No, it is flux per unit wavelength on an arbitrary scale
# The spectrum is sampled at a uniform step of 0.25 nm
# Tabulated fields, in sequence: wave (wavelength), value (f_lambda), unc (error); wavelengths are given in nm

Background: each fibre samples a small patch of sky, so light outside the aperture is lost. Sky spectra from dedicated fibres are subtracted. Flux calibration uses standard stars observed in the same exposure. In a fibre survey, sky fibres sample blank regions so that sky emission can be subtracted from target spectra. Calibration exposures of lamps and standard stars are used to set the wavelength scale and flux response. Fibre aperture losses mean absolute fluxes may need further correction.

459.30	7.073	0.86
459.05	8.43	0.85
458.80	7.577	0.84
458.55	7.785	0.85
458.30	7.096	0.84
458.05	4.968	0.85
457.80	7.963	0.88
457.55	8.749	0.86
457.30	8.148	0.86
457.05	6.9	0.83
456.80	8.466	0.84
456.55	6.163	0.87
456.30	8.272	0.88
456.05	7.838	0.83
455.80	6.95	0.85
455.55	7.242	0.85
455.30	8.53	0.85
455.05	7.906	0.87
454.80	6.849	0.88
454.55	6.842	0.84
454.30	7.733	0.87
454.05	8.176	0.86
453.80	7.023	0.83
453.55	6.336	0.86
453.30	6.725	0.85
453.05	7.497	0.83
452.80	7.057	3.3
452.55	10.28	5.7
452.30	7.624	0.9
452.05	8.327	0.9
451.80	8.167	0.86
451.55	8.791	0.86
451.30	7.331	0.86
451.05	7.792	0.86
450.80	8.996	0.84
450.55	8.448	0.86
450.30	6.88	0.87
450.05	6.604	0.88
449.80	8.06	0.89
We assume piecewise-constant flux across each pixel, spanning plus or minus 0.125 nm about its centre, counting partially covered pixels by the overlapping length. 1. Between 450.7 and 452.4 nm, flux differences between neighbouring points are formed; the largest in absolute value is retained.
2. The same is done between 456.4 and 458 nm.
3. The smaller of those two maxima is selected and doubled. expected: 2.92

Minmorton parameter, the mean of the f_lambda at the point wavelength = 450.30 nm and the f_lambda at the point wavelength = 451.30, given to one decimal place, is 7.1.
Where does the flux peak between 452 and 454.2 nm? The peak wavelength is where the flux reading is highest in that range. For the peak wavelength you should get 452.55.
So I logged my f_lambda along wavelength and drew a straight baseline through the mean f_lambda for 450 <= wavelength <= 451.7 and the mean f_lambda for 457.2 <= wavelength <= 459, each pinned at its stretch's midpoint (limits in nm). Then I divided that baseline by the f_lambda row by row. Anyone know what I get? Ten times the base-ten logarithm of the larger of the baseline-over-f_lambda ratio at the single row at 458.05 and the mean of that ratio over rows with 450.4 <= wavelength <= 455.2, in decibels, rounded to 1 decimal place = 1.8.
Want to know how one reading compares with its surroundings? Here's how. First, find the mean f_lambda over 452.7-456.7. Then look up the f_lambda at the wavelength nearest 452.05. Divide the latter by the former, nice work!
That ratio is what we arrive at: 1.1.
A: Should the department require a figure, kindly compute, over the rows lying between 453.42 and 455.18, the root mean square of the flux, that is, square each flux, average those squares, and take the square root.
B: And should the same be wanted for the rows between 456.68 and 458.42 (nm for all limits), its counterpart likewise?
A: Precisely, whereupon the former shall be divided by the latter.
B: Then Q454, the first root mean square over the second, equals 0.96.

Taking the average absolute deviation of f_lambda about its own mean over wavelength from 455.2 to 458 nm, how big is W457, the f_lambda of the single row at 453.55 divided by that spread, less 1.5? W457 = 7.8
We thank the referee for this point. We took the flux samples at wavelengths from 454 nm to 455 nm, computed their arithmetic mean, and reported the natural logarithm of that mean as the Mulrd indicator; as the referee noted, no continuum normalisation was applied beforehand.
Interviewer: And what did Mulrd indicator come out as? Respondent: 2.00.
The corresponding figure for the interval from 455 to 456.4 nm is 2.05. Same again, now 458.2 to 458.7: 2.01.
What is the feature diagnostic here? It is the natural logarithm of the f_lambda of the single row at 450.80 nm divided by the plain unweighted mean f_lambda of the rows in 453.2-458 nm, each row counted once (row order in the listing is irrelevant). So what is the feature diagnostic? 0.18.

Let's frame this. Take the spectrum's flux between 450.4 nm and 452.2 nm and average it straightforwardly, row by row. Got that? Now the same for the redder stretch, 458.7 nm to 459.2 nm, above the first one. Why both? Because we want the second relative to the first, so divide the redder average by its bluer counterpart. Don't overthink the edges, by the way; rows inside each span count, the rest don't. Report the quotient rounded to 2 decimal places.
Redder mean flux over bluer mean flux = 0.97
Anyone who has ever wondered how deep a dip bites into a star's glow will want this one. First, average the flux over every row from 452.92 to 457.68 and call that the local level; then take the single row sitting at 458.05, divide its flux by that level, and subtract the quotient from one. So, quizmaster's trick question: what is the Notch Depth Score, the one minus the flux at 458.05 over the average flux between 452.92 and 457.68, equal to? 0.34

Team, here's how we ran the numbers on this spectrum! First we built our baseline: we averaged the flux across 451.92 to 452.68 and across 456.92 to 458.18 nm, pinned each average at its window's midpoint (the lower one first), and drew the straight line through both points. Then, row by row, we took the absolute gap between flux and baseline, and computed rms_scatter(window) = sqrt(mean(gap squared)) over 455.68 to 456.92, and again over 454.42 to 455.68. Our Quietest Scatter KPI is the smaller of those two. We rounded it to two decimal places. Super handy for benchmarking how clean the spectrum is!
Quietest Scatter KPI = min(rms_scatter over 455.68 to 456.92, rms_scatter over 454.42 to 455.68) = 0.89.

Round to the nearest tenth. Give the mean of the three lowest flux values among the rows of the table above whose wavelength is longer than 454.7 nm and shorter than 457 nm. 6.7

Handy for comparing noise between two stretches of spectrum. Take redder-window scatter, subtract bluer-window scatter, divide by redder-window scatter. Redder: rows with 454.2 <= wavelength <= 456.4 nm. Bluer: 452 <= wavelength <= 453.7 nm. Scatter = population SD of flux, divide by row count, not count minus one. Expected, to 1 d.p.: -1.0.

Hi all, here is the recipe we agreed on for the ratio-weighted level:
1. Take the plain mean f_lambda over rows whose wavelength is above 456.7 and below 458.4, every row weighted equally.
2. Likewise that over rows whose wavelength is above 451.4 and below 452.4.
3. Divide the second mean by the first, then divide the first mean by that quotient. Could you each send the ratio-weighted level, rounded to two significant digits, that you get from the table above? 6.8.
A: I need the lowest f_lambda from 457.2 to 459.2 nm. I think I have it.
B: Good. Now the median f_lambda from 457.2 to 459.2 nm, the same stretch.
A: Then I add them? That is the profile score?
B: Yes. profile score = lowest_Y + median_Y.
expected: 12.8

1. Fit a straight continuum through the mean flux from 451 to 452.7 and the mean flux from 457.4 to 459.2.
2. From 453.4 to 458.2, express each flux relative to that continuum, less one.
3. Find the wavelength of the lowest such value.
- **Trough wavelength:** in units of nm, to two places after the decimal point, 458.05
